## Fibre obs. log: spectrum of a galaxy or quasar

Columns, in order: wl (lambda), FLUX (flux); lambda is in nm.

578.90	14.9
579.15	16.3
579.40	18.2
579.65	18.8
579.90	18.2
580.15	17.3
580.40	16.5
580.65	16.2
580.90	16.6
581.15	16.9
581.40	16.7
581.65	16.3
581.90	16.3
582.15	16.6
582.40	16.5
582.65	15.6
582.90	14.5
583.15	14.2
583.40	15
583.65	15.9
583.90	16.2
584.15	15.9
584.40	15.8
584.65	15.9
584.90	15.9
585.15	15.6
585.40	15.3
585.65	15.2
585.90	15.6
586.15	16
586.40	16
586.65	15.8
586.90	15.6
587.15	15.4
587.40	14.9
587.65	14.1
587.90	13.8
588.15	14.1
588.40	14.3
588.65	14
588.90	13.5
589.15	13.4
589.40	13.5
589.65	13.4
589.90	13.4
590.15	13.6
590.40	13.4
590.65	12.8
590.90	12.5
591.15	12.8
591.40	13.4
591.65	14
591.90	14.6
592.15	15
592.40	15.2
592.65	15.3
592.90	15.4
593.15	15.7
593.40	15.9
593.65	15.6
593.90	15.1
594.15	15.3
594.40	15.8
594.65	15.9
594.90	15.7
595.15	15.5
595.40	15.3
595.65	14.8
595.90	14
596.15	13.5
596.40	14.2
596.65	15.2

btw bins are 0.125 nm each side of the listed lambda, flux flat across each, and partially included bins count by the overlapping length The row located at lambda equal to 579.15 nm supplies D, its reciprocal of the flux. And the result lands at 0.0613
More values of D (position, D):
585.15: 0.0641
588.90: 0.0741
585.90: 0.0641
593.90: 0.0662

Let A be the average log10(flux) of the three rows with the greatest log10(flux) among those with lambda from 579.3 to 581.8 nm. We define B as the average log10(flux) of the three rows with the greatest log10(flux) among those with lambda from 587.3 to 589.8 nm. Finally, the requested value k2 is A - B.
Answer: 0.106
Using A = 1.26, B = 1.159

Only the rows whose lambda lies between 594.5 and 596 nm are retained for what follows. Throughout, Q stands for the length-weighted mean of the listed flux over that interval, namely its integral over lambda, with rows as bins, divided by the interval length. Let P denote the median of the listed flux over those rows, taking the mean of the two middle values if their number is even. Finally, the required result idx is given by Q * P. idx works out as 235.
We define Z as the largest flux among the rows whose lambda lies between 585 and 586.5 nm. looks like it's 16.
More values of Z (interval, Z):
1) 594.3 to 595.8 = 15.9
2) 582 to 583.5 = 16.6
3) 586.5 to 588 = 15.8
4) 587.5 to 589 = 14.3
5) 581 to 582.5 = 16.9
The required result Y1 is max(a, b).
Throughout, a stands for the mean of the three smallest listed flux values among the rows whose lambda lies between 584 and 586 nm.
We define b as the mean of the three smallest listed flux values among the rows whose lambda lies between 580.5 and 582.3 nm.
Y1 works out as 16.3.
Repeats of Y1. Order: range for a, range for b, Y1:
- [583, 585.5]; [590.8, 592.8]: 14.8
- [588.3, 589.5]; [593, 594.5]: 15.3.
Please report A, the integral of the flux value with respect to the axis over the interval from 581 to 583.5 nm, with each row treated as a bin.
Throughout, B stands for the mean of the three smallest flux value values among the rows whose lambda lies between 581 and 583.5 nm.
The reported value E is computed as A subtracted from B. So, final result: -25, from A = 40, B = 14.6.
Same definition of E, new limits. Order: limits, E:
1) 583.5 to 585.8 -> -21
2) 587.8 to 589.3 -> -7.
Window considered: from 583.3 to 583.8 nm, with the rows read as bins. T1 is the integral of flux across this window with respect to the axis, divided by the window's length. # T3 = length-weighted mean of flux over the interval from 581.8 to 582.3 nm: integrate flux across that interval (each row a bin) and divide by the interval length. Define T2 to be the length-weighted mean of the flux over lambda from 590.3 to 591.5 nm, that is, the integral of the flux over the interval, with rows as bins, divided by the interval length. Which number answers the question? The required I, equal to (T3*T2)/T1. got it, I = 13.8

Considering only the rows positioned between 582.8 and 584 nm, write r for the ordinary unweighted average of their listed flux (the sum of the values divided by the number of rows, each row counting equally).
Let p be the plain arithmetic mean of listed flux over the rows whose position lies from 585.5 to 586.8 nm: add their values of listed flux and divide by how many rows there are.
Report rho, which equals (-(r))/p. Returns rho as -0.96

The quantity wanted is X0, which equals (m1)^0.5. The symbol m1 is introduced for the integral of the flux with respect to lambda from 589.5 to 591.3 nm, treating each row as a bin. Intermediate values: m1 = 24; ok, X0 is 4.9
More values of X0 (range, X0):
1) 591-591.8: 3.3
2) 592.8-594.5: 5.1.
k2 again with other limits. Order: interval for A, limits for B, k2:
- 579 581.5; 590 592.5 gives 0.091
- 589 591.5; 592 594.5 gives -0.068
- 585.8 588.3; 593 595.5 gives 0.002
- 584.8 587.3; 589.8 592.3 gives 0.041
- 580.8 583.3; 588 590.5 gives 0.073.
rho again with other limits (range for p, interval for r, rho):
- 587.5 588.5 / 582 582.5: -1.18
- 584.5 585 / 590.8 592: -0.85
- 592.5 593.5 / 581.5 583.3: -1.01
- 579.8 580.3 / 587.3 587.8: -0.82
